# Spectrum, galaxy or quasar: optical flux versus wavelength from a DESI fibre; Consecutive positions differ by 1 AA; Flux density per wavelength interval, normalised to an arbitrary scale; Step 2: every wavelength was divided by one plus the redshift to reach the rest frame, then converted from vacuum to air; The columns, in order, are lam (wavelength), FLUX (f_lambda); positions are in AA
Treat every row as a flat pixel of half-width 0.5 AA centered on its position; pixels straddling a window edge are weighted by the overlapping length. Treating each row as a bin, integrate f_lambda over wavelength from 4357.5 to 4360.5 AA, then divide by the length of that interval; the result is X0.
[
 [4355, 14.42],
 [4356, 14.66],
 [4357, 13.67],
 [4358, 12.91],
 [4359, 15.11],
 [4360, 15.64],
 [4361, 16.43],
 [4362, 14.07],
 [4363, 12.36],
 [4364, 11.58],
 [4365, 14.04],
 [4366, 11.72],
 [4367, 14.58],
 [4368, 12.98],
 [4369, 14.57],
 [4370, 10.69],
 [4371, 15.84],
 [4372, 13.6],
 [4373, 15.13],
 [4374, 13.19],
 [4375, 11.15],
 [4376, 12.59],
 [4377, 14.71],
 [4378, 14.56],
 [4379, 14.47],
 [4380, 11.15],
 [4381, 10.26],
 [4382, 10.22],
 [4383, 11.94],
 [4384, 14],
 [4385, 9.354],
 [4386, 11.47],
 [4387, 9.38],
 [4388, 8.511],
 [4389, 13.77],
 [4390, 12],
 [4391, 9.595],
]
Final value 14.6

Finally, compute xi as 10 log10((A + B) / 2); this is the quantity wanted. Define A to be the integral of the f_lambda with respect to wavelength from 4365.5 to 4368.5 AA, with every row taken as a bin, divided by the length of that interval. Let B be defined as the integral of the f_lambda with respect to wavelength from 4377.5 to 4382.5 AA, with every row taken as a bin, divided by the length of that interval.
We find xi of 11.0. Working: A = 13.1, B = 12.1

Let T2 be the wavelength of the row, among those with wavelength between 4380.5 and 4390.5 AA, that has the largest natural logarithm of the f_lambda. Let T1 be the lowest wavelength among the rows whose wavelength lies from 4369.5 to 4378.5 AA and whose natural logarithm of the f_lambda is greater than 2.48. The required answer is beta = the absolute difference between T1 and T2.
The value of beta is 13 AA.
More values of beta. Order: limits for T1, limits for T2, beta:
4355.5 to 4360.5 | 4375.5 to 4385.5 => 21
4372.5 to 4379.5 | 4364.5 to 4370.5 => 6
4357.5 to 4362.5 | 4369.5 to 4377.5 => 13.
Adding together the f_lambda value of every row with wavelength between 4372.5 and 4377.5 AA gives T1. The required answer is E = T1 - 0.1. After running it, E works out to 67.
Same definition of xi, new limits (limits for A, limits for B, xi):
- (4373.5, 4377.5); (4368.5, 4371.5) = 11.2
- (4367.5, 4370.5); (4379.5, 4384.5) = 10.8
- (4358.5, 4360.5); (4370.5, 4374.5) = 11.7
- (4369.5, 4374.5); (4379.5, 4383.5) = 10.9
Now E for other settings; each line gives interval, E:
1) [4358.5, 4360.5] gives 31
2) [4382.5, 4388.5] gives 65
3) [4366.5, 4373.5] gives 97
